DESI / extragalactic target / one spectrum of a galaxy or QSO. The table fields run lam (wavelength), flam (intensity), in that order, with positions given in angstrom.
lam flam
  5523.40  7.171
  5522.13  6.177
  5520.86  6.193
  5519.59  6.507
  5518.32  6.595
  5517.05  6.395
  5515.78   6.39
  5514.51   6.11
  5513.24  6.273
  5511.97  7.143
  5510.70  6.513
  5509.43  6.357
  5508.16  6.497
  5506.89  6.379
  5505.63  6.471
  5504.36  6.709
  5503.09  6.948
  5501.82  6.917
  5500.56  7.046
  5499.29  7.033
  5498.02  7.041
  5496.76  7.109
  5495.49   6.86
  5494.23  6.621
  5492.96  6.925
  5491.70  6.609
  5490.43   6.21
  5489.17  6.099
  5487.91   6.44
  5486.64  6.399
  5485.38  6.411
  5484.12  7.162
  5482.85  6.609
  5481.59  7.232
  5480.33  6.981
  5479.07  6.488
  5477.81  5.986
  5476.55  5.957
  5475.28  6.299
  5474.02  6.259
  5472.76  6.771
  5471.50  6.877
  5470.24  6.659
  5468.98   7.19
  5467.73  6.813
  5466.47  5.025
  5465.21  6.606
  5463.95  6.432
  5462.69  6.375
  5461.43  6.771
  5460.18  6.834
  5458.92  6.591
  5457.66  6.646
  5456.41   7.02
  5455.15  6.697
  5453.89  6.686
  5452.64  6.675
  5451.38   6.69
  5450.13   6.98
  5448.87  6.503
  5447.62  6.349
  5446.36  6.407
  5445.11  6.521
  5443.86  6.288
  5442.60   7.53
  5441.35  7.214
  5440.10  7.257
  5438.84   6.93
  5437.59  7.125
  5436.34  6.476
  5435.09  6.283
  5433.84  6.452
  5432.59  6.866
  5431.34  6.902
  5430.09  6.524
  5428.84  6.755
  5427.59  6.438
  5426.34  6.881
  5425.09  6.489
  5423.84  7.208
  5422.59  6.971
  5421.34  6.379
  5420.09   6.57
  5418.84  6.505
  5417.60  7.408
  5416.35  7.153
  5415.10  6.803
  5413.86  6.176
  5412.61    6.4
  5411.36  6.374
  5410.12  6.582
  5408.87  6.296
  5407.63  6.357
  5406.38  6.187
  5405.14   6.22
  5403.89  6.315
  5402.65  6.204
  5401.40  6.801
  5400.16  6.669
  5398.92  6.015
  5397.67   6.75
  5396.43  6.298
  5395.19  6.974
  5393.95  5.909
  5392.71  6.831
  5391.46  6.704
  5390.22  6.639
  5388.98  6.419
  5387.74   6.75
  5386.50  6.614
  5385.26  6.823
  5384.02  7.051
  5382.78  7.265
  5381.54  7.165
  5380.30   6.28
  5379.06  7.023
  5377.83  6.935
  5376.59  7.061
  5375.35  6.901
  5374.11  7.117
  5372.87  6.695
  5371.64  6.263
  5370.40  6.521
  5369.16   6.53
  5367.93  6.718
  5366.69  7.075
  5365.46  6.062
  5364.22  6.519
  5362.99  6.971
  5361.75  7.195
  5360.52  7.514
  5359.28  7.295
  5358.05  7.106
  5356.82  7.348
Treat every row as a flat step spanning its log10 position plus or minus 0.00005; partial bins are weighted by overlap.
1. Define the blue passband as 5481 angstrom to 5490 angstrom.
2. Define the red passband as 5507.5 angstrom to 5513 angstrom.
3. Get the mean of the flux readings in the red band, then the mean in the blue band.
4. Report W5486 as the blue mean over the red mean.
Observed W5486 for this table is 1.00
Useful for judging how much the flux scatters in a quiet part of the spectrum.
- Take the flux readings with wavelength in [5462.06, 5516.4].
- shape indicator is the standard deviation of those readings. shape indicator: 0.42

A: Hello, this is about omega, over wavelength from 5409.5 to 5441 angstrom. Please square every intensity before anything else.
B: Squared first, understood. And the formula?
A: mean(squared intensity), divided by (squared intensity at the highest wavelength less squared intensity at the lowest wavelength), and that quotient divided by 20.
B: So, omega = 0.24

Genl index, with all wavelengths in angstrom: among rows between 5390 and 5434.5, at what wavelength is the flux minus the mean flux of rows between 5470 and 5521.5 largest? 5417.60 angstrom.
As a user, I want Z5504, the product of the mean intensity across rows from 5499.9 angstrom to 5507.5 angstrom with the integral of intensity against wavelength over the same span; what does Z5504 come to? 346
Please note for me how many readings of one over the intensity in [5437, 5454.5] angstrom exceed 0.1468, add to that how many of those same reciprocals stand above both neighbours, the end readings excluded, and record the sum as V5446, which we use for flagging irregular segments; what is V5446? 13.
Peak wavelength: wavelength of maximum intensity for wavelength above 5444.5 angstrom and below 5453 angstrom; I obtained 5450.13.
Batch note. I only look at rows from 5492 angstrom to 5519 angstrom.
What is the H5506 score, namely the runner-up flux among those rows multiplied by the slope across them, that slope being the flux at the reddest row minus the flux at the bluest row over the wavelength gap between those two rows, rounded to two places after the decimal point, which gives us -0.09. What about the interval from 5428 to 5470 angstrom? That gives 0.08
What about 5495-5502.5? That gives 0.06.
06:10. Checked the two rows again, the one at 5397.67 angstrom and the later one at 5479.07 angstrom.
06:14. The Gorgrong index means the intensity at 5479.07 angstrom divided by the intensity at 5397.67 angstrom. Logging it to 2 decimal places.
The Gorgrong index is 0.96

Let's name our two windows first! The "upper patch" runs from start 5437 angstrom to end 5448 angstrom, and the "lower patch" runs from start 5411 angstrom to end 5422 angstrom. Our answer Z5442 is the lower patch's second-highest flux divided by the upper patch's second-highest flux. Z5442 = 0.986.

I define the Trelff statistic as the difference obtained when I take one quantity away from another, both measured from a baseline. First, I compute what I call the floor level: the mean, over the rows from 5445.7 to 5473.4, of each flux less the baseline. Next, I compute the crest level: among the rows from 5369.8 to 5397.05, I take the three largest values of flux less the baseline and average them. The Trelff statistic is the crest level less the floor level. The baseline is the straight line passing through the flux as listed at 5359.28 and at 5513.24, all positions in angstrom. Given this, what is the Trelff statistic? 0.0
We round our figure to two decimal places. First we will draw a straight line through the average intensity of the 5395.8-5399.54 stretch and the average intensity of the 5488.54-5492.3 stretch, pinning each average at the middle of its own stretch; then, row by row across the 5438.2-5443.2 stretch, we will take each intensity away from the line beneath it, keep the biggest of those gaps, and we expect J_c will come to -0.60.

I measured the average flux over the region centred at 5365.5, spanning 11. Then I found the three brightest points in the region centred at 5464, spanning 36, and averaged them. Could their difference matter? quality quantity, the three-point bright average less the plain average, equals 0.36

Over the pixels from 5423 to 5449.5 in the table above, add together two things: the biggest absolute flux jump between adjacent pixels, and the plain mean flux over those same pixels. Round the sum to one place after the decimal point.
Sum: 8.0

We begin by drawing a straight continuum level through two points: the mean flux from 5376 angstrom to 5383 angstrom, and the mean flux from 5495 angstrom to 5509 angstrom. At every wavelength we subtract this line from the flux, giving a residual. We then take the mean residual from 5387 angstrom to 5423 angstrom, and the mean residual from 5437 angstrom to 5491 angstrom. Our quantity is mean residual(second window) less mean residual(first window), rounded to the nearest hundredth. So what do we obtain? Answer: 0.15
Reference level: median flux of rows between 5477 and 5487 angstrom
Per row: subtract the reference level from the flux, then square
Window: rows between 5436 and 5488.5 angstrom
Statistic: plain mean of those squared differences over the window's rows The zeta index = 0.19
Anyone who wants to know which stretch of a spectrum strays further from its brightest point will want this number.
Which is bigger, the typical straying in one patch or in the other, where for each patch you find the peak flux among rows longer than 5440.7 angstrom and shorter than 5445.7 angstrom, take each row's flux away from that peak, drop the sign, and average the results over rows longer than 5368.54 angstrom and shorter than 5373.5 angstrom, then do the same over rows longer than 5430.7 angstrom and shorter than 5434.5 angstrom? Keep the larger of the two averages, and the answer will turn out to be 1.03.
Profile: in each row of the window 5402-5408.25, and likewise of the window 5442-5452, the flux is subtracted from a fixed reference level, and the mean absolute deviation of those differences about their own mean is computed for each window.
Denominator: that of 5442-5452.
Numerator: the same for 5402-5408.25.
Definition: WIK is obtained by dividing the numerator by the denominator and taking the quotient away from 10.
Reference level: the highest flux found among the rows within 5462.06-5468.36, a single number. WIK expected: 9.8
